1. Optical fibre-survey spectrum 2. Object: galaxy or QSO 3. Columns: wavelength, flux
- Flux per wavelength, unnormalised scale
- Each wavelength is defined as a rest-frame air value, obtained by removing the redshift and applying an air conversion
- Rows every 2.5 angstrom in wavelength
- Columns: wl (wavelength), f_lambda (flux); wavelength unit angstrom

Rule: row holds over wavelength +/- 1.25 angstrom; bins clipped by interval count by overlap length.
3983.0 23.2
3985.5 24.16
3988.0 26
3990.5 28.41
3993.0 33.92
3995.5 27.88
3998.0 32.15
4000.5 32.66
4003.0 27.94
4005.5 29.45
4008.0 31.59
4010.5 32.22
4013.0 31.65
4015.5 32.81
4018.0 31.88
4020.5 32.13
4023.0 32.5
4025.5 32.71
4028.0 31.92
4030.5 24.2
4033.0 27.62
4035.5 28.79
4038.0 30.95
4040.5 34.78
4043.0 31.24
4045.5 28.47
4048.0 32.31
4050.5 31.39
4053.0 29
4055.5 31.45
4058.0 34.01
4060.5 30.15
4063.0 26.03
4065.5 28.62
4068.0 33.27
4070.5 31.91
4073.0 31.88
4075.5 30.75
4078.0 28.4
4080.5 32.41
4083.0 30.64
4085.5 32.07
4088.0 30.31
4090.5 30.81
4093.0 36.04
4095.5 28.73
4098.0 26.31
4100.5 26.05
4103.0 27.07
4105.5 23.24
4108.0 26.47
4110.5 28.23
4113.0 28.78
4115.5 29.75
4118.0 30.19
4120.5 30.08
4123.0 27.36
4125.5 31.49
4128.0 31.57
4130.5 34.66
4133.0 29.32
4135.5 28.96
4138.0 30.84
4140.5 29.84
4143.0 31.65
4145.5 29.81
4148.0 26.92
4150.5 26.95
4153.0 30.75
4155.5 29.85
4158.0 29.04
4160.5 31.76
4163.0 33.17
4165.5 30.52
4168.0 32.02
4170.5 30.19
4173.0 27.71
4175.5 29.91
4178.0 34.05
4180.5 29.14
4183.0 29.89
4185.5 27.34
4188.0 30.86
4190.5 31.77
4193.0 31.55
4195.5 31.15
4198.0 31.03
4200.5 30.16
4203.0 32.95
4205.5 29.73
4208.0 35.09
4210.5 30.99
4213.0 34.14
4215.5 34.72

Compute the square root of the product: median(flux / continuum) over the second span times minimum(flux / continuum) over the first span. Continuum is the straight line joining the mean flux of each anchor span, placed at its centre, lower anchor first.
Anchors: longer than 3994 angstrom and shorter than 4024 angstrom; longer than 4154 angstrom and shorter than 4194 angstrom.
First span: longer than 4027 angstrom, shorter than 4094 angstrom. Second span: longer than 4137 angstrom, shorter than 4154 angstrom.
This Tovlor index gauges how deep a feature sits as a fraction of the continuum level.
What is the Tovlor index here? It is 0.869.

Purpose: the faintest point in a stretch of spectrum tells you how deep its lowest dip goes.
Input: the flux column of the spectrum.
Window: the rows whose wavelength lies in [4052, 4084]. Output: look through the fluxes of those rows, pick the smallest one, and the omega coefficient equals 26.03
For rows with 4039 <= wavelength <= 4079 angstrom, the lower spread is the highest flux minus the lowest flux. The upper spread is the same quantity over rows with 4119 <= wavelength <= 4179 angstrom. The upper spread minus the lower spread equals -1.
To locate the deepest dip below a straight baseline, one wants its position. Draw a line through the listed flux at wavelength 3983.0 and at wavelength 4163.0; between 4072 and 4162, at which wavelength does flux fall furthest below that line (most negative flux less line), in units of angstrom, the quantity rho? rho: 4105.5 angstrom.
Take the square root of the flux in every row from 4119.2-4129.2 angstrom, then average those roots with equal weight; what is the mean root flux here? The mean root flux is 5.49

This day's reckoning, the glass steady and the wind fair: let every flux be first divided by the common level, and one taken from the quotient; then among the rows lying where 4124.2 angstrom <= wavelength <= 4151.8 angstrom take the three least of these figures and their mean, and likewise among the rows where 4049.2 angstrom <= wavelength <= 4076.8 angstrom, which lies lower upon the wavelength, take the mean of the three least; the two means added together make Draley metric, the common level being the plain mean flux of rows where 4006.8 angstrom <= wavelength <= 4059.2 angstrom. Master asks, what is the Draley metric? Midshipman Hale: -0.22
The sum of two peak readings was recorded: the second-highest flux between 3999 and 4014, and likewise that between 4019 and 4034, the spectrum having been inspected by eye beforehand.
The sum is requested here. 64.7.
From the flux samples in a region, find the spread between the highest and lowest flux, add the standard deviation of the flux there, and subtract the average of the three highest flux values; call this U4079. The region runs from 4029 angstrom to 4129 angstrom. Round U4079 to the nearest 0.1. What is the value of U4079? -19.4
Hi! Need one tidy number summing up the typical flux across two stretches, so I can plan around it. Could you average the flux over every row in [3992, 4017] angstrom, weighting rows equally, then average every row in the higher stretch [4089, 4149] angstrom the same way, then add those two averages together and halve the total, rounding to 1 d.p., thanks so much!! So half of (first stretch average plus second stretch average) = 30.3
